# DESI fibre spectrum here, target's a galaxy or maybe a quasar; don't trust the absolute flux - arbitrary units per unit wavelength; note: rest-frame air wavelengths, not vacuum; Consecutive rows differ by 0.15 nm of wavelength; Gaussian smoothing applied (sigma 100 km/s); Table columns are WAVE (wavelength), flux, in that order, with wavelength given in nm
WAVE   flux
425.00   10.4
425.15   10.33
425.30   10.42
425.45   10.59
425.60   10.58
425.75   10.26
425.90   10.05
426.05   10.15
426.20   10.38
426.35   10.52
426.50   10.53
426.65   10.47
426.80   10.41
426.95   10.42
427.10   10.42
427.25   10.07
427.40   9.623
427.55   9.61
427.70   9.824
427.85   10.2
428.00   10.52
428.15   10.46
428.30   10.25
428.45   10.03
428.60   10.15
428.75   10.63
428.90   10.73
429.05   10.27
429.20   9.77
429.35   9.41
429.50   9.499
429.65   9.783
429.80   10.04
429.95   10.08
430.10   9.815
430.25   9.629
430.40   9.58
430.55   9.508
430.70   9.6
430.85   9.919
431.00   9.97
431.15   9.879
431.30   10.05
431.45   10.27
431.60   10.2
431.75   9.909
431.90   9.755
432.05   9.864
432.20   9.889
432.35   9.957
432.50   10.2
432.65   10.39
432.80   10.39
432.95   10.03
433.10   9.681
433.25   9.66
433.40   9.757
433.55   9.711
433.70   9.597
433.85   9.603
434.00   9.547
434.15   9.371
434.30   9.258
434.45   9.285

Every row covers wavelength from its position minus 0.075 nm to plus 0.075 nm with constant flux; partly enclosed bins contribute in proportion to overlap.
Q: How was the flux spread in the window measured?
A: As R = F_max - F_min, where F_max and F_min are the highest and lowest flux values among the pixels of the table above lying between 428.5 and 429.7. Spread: 1.3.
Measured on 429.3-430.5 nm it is 0.7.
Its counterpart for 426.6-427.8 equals 0.9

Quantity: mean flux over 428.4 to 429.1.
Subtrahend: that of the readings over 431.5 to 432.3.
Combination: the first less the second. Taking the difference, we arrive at 0.44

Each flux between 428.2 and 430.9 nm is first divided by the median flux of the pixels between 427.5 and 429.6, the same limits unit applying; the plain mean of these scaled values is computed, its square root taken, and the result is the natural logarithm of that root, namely -0.012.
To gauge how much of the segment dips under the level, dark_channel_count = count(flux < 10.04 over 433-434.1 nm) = 7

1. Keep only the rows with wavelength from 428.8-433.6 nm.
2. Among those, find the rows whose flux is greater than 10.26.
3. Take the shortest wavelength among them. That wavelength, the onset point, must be 428.90 nm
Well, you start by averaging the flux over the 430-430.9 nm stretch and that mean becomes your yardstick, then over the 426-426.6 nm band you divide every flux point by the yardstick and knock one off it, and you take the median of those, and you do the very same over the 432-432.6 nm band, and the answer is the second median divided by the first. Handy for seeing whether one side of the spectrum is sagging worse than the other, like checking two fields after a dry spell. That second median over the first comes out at 0.3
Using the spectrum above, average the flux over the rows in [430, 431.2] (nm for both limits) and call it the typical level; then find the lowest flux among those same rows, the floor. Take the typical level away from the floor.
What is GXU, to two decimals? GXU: -0.23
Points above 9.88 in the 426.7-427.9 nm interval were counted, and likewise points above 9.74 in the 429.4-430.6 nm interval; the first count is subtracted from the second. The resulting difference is -1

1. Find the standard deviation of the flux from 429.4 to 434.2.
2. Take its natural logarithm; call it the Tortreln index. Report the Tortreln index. -1.3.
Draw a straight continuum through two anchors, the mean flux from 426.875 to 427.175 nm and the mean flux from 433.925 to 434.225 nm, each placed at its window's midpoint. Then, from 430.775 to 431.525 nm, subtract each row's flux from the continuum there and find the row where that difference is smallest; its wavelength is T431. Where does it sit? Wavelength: 431.45 nm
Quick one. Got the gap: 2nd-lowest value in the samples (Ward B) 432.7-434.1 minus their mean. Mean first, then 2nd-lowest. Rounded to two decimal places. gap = -0.18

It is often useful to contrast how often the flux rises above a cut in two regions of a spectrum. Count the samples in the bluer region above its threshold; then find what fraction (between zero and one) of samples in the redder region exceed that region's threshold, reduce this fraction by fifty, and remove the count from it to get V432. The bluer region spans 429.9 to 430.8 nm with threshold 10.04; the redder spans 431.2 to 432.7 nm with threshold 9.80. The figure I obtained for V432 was -50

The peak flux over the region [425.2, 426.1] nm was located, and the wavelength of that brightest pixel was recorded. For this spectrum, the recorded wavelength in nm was 425.45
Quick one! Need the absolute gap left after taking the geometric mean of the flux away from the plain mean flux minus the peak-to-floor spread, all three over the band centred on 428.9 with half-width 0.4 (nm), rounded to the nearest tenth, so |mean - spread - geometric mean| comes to 1.0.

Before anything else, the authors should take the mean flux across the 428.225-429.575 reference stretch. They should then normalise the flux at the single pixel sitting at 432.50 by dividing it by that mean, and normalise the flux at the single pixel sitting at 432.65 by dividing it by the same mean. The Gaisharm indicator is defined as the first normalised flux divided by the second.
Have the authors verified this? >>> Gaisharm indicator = 0.98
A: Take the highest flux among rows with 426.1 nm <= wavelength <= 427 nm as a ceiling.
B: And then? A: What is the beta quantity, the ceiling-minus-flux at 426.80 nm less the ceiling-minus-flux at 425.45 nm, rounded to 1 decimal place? 0.2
